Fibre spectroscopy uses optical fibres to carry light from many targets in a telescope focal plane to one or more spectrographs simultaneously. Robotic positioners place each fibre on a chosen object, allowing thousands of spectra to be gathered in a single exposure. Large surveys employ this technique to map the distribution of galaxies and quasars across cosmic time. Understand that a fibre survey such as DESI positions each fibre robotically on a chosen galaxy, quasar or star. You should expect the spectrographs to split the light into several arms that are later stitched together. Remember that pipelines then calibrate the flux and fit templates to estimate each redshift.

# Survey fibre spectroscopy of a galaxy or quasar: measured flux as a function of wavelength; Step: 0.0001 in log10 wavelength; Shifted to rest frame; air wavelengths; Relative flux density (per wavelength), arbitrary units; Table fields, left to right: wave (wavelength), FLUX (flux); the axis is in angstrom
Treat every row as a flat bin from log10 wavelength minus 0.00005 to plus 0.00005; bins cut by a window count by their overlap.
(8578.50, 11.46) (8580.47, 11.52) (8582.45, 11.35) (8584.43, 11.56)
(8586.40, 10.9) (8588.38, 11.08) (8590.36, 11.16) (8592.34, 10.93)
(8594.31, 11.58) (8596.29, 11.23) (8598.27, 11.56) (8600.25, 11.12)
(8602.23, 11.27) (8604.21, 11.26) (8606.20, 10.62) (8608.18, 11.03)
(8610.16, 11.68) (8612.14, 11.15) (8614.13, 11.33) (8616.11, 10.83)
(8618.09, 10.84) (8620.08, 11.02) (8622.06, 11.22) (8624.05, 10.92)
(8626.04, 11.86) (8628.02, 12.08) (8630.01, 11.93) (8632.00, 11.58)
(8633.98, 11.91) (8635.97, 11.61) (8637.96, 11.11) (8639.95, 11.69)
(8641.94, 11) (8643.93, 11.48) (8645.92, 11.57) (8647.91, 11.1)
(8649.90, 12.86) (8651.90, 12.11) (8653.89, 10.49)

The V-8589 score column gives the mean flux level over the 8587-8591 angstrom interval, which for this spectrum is 11.1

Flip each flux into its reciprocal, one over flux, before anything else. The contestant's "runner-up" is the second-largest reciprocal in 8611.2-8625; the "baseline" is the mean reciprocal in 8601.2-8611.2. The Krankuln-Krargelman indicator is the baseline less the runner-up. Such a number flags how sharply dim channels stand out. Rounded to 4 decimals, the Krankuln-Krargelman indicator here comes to -0.0027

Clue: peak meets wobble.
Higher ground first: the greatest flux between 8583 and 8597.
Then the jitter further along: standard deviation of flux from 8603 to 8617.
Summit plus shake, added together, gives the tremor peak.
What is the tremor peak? 11.9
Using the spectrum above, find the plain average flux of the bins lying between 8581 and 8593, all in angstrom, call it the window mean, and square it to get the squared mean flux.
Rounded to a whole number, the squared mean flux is 125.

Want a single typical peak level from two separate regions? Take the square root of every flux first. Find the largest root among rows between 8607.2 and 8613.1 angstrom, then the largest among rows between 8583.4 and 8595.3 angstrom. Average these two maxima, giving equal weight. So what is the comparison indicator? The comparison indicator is 3.41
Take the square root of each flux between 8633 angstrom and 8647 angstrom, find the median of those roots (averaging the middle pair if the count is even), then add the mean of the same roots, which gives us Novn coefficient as 6.79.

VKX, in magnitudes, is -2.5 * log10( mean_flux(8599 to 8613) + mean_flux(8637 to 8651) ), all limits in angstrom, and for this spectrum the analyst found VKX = -3.39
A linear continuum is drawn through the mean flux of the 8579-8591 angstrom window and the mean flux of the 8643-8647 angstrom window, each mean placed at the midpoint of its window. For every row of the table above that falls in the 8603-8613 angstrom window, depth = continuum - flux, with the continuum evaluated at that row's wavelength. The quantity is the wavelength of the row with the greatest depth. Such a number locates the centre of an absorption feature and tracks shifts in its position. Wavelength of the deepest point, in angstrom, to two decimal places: 8606.20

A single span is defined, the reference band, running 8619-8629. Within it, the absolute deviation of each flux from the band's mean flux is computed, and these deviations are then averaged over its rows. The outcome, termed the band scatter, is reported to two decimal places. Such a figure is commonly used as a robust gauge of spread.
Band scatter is 0.44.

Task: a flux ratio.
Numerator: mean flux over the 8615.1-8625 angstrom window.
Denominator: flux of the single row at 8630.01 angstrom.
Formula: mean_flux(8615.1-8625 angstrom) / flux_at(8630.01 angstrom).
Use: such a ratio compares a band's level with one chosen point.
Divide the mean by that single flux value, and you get 0.92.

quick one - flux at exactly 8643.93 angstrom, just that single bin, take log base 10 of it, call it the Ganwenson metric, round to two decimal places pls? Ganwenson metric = 1.06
